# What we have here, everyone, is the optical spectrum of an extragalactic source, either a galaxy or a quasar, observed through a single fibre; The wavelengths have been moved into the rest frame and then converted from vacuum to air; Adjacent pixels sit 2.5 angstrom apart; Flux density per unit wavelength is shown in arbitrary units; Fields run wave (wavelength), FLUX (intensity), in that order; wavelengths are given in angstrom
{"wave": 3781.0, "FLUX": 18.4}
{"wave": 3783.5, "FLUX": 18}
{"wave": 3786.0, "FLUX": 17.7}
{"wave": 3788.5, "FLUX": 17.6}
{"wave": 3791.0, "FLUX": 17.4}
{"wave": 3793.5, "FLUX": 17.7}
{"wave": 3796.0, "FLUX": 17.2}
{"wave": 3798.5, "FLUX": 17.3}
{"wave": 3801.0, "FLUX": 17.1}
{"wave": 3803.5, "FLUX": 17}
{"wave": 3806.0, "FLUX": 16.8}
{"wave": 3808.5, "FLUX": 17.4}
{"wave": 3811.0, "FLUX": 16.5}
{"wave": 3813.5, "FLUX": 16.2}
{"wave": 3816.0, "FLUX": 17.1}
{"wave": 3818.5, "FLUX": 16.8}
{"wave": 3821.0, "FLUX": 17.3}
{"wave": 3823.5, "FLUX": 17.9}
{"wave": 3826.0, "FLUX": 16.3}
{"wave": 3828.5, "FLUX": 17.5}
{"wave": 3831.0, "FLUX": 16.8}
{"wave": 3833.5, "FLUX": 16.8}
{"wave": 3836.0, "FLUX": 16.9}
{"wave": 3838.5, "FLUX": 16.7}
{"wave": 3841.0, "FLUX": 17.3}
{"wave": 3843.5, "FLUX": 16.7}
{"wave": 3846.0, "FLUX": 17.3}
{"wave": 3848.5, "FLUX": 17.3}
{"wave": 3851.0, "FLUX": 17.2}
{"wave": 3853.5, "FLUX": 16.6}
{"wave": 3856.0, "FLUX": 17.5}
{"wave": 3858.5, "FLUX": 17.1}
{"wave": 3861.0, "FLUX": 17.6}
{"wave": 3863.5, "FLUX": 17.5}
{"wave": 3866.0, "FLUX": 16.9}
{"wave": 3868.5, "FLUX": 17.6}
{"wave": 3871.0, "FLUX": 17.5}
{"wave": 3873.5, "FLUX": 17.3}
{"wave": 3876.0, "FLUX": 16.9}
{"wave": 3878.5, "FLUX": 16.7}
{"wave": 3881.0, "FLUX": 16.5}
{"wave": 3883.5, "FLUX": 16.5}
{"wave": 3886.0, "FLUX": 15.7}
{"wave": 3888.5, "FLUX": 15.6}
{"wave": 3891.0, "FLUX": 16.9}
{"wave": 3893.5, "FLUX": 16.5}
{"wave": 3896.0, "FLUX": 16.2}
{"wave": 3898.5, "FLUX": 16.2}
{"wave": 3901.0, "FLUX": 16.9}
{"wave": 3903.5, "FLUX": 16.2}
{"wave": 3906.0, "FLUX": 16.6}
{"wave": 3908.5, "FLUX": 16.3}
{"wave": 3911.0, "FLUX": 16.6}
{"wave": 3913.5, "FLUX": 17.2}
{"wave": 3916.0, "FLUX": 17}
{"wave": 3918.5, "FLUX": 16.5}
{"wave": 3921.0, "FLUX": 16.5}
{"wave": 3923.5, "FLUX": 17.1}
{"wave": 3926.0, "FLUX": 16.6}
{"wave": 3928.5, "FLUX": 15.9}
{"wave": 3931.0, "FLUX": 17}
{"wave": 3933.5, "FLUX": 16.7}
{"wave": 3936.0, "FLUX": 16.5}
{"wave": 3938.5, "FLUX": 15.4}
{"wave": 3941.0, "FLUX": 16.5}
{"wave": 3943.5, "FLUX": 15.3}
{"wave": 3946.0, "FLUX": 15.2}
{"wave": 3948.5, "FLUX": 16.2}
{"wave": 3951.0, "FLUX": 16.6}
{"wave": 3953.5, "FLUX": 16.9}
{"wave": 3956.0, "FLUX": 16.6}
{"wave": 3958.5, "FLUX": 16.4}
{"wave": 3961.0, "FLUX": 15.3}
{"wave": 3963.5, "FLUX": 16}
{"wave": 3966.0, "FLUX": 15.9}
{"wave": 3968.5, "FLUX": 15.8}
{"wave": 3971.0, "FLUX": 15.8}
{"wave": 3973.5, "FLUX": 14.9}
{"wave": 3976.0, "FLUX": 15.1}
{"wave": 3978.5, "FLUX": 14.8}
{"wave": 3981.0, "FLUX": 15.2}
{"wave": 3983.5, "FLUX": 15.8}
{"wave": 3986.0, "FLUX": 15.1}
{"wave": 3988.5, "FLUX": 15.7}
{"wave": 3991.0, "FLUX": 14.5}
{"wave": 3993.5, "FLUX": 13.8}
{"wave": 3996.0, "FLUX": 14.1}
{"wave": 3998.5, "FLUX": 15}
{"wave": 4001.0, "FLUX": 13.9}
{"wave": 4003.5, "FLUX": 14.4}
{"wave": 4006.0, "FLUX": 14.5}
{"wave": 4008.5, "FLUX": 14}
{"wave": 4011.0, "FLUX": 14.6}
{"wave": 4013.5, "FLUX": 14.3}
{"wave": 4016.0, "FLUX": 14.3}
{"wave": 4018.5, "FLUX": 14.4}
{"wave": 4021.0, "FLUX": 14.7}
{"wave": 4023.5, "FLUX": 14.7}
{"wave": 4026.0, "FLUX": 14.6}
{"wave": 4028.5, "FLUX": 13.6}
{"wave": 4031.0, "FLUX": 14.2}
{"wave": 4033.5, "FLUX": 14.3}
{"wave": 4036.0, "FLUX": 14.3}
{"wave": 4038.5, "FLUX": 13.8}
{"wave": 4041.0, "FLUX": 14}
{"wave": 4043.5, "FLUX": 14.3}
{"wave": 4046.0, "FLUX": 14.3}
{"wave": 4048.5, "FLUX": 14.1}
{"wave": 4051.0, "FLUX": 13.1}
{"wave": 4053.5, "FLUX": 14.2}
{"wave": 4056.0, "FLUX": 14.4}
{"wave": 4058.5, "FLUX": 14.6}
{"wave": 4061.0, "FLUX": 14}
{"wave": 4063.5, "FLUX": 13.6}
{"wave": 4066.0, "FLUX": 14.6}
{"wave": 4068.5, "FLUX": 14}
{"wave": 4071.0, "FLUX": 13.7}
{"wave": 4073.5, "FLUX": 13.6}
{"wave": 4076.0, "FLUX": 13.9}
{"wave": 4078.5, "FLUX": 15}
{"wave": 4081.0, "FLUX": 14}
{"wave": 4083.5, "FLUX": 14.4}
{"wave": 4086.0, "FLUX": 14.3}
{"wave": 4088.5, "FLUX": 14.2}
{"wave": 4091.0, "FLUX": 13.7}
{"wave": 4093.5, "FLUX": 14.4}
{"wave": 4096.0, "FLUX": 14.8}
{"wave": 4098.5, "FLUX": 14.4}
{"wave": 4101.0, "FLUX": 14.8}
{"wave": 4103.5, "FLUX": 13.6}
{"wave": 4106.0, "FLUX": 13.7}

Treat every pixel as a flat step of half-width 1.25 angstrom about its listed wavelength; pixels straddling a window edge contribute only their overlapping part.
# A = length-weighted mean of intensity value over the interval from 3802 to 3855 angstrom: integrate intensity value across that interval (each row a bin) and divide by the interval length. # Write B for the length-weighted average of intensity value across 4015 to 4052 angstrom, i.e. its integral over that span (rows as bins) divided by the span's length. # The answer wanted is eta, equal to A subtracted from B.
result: -2.8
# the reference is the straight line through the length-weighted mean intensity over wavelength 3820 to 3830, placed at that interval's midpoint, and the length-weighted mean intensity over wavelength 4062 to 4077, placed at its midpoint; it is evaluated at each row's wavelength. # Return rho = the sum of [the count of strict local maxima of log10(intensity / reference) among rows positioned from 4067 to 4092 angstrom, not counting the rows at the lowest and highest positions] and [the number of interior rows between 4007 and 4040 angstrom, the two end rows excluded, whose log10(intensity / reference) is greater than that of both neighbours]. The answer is 5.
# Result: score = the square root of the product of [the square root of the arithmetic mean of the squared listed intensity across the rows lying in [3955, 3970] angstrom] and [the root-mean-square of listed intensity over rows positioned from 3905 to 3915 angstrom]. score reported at 16.3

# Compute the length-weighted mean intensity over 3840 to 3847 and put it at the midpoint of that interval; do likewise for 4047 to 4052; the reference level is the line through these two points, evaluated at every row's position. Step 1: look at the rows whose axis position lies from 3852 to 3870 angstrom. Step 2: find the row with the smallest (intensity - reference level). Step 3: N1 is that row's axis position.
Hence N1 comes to 3853.5 angstrom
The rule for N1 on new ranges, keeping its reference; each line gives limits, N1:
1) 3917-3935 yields 3928.5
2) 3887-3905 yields 3888.5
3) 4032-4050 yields 4038.5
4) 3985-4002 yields 3993.5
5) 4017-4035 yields 4028.5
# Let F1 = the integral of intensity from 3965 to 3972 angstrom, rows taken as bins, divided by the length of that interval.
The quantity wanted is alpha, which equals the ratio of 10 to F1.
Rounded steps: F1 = 16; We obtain 0.632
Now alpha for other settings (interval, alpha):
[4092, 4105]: 0.696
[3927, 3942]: 0.612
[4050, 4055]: 0.729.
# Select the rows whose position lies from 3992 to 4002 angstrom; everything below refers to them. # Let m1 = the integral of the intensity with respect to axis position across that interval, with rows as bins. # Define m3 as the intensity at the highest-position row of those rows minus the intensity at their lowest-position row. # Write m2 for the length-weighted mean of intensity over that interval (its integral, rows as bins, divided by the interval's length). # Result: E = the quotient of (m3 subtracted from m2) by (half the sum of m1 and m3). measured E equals 0.198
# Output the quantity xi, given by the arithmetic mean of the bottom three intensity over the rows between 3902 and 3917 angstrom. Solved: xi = 16.4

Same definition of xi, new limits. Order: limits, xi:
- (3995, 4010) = 14.0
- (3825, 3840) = 16.6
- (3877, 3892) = 15.9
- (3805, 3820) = 16.5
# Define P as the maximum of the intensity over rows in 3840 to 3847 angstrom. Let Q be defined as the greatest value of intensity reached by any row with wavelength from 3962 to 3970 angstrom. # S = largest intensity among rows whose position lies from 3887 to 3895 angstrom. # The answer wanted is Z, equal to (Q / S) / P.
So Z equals 0.055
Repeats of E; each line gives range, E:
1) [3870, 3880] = 0.210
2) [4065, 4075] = 0.216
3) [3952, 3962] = 0.222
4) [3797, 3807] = 0.206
